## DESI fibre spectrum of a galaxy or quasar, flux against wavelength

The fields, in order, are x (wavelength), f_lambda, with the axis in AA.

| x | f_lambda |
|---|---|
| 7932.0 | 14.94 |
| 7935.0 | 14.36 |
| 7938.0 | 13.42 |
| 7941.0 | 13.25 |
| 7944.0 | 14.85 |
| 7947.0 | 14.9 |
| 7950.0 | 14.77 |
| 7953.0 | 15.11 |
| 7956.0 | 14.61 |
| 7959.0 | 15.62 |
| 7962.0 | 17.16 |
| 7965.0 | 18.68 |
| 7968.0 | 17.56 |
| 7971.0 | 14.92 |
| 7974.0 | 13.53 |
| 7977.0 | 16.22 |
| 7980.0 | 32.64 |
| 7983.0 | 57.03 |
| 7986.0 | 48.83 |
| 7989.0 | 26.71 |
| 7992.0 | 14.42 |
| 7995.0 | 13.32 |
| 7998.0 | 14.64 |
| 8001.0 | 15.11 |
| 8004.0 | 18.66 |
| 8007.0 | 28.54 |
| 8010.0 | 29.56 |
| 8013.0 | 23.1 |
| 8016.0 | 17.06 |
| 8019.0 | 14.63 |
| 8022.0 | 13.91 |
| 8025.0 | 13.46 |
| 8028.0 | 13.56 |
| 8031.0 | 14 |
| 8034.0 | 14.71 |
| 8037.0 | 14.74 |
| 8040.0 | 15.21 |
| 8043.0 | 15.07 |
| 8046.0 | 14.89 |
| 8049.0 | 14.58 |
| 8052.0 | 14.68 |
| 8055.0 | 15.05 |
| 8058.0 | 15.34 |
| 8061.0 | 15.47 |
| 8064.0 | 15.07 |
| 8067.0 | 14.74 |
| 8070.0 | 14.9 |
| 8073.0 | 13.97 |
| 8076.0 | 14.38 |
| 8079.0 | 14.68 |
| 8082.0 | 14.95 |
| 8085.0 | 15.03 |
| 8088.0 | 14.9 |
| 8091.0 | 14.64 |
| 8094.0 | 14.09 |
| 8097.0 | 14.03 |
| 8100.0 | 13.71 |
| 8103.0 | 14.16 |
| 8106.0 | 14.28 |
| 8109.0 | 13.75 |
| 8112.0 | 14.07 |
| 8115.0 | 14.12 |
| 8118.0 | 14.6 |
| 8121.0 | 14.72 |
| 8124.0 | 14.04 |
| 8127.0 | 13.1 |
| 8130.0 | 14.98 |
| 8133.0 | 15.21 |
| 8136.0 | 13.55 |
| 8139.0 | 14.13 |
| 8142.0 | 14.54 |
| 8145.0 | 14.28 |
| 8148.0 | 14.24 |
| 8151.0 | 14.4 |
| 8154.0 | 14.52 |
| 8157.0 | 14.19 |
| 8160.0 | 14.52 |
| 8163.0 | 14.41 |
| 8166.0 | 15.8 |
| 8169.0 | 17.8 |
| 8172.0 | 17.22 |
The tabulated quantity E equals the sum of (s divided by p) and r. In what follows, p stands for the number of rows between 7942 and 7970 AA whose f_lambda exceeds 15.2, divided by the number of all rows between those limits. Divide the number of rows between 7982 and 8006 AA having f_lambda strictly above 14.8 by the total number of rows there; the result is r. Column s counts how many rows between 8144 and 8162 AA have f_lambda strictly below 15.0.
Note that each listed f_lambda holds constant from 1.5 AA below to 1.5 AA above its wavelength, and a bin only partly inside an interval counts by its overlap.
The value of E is 14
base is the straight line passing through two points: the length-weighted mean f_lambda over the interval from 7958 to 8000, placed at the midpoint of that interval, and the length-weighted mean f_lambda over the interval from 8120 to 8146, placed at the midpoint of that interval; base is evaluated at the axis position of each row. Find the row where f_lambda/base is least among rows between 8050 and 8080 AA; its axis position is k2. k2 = 8052.0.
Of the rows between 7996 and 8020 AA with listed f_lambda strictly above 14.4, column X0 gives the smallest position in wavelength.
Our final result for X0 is 7998.0 AA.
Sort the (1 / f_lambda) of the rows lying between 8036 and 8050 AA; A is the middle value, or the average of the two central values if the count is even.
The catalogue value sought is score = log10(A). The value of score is -1.17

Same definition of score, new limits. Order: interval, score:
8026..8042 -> -1.17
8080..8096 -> -1.17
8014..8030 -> -1.14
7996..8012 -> -1.27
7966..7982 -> -1.21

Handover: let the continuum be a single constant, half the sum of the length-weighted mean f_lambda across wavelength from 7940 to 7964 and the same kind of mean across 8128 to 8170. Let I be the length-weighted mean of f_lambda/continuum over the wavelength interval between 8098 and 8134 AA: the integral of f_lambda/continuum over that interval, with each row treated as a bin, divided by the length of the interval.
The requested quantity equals 0.95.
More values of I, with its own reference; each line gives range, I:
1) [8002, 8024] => 1.37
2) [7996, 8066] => 1.11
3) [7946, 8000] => 1.42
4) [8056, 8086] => 1.00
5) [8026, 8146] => 0.97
